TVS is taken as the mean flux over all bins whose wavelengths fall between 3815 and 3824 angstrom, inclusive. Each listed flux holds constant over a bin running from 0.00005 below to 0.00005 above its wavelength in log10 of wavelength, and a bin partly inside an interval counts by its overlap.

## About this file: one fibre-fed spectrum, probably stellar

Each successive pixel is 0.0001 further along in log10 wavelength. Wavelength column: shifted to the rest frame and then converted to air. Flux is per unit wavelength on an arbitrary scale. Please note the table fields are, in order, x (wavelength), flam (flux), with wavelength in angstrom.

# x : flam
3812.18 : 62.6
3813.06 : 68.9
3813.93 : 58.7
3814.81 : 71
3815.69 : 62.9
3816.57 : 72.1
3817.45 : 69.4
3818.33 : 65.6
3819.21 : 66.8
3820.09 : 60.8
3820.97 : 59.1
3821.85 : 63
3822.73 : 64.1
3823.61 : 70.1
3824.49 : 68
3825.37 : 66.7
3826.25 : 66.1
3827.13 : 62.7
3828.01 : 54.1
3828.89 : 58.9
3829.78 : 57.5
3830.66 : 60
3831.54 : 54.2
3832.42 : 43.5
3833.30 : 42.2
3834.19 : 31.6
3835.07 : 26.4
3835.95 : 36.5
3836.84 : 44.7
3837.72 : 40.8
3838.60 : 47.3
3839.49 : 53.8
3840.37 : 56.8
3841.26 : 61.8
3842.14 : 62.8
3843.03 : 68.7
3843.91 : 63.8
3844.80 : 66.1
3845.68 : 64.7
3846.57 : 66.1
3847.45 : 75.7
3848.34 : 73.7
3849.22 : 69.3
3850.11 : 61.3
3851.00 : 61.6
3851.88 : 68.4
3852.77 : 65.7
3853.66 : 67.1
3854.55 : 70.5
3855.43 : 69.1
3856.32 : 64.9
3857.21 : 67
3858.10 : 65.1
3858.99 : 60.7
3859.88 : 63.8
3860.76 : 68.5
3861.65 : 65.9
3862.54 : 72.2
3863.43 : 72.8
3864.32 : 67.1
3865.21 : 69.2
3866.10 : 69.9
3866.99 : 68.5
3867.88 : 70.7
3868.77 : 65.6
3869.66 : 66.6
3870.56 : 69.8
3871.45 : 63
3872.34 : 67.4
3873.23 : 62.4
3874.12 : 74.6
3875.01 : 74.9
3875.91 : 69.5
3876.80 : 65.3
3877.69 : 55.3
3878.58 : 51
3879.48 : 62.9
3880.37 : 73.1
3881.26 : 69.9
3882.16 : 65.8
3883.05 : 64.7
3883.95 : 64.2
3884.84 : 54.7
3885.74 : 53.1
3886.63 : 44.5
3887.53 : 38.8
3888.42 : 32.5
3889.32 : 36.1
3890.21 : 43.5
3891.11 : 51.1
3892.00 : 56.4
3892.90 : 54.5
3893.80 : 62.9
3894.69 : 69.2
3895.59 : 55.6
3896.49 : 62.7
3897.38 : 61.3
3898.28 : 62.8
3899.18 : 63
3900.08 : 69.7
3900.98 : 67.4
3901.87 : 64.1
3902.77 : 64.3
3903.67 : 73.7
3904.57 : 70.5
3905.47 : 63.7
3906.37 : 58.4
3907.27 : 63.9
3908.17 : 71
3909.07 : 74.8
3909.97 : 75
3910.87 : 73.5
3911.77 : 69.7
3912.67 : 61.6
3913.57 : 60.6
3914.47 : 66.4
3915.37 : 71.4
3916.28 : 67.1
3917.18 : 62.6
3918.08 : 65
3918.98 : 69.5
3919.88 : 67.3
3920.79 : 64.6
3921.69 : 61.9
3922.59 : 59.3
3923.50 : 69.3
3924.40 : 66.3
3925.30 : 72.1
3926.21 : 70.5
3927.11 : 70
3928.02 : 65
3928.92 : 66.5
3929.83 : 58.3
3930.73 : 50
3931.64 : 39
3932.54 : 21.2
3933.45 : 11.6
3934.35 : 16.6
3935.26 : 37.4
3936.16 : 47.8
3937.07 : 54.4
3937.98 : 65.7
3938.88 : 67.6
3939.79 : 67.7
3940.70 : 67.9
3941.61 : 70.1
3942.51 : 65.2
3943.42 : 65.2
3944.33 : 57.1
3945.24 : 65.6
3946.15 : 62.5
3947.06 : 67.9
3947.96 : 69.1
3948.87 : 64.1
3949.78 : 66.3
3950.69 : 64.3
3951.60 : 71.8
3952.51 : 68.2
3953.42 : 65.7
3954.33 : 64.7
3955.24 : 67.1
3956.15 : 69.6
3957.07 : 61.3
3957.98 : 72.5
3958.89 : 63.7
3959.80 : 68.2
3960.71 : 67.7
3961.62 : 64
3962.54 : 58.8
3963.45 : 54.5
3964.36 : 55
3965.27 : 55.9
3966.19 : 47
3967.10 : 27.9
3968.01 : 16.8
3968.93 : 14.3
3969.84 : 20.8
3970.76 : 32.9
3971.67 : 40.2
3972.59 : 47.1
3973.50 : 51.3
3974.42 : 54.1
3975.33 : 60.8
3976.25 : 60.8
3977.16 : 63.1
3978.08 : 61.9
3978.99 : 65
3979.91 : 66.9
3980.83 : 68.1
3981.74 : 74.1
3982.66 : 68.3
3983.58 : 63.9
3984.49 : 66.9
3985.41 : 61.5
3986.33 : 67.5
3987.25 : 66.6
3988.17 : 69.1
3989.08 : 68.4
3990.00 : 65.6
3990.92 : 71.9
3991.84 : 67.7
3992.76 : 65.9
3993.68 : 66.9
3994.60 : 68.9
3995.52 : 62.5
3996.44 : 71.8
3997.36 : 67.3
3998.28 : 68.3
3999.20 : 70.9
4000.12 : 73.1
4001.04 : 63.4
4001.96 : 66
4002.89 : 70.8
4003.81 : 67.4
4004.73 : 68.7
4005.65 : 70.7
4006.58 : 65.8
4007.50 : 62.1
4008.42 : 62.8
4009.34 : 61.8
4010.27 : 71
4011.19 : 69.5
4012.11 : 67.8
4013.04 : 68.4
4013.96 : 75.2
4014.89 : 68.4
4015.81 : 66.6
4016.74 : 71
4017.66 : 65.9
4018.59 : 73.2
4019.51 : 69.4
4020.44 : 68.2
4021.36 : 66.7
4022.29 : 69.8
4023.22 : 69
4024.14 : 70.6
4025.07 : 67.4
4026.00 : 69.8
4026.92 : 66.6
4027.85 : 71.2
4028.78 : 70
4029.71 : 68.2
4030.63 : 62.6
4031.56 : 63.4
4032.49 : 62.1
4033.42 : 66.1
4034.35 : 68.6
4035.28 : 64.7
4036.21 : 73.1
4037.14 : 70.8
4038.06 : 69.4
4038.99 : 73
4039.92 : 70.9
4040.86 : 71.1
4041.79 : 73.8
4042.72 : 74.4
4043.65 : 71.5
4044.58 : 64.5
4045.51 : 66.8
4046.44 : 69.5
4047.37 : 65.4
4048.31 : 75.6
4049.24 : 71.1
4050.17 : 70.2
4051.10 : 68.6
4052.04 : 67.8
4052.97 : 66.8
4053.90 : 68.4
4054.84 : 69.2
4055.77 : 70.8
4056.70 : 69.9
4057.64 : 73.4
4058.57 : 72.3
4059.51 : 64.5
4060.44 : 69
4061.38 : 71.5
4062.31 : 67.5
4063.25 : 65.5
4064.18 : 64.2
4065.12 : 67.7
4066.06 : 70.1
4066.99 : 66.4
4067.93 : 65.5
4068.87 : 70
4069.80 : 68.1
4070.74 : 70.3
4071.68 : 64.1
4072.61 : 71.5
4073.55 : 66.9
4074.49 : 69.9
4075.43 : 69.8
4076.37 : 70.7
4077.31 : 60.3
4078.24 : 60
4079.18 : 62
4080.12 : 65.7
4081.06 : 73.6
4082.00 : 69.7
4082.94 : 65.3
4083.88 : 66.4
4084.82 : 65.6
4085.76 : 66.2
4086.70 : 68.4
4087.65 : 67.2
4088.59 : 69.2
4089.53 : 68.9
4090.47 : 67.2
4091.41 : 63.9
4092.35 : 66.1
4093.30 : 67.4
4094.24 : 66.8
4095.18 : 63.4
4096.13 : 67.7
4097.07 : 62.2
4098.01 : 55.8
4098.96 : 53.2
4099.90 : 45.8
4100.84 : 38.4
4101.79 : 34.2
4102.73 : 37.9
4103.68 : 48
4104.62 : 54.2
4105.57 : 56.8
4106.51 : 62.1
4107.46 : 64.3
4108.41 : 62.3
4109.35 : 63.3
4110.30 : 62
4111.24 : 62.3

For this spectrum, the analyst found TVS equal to 65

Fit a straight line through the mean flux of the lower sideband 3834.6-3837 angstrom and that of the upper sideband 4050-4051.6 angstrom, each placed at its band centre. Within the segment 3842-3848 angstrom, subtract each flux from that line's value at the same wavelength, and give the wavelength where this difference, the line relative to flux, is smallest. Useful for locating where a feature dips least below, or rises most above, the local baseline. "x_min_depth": 3847.45 angstrom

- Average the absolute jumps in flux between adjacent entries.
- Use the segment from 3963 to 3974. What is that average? 7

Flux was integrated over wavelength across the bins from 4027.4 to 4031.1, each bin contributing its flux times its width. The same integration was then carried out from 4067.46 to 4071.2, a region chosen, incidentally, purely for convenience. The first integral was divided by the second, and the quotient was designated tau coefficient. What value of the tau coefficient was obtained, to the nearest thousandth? 0.983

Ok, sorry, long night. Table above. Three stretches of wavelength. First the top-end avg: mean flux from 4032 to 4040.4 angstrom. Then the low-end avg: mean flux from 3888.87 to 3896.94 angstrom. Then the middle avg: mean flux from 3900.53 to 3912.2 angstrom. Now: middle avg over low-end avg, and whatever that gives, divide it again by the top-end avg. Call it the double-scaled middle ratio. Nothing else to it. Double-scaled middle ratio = 0.0182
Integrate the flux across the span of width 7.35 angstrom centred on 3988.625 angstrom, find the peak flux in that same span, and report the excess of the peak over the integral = -422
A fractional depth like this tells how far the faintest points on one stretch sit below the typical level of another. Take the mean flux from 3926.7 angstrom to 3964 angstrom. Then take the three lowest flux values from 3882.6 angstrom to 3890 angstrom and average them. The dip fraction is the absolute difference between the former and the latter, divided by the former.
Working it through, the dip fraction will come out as 0.40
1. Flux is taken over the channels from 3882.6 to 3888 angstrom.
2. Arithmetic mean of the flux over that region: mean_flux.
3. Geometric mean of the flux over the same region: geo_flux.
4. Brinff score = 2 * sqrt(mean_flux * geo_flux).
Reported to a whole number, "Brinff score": 106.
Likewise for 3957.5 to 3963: 131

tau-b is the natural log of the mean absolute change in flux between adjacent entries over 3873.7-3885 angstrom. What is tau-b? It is 1.68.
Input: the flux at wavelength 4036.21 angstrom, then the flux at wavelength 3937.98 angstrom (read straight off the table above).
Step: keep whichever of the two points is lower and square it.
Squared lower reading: 4316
